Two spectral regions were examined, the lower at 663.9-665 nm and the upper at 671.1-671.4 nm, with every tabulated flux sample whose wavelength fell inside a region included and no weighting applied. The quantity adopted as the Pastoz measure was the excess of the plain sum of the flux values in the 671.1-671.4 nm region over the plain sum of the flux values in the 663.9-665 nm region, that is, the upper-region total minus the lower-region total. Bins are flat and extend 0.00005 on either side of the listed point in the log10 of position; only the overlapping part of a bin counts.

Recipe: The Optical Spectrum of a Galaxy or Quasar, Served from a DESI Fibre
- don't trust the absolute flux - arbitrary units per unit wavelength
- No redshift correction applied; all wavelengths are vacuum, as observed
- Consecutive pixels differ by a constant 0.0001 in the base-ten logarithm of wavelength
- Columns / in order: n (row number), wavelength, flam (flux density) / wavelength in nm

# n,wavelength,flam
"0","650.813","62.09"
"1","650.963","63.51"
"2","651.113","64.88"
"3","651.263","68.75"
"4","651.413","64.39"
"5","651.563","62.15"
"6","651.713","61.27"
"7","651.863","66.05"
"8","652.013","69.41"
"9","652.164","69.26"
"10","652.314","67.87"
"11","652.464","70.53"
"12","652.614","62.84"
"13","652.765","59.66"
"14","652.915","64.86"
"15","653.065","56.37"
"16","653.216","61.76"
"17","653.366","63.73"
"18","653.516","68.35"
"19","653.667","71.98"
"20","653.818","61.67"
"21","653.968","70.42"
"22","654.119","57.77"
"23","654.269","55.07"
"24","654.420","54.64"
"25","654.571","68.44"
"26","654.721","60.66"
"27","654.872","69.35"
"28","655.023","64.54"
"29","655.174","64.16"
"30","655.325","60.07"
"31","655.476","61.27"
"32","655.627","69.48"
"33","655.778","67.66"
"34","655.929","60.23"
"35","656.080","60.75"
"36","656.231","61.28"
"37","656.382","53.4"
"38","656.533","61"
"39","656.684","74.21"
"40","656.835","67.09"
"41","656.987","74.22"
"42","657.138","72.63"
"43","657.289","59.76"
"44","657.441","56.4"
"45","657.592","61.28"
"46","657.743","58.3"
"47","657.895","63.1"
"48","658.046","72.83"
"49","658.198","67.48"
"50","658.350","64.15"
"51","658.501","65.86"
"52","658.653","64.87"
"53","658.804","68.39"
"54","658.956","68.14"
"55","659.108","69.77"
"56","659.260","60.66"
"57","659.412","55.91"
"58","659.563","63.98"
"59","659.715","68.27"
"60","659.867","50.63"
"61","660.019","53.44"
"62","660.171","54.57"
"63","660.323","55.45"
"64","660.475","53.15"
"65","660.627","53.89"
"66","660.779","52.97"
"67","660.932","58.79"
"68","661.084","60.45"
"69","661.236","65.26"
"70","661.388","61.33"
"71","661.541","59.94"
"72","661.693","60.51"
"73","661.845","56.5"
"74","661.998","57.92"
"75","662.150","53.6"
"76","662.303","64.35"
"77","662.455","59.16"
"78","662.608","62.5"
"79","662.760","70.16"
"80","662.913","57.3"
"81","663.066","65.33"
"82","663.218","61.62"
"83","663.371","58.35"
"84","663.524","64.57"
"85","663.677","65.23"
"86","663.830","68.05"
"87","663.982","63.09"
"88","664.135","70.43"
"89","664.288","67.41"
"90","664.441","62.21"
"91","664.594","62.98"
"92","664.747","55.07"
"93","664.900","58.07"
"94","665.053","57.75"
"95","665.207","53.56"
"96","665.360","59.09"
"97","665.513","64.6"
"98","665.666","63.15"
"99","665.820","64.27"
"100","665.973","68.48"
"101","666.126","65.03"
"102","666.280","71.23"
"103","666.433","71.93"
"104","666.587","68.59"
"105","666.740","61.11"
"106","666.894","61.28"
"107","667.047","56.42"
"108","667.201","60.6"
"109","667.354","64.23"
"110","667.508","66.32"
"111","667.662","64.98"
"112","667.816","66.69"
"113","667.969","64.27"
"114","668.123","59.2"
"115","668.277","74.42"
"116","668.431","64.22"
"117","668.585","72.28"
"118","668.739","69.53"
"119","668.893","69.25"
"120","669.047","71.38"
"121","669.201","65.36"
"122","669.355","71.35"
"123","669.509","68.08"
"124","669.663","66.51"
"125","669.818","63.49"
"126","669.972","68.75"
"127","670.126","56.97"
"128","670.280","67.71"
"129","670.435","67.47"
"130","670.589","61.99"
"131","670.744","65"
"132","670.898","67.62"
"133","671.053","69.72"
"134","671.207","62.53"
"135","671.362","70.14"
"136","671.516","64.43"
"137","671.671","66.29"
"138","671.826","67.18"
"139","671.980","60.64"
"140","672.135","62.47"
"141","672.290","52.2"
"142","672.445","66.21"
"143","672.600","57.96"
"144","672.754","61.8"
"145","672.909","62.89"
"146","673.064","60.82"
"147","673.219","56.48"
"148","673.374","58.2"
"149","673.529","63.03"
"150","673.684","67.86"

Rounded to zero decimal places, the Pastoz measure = -307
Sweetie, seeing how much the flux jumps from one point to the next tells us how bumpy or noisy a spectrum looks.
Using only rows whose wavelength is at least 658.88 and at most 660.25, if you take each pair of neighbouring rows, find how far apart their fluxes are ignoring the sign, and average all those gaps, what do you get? 6.2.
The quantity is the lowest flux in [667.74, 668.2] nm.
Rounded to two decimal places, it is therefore 59.20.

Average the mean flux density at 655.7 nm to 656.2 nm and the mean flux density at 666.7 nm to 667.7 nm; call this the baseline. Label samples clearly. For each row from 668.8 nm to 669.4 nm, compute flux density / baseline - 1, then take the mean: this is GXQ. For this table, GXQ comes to 0.109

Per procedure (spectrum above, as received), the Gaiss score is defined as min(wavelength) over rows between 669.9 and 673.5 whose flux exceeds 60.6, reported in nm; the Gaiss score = 669.972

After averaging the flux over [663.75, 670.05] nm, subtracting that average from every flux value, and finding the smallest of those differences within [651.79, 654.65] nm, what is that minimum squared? 107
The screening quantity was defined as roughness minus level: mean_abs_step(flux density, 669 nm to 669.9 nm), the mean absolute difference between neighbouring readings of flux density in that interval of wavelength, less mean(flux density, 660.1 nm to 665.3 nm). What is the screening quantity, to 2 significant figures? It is -56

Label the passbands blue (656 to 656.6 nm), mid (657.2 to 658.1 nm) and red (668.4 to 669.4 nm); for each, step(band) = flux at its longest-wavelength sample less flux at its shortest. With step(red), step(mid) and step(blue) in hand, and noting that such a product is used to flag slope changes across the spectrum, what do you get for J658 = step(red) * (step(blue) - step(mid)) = -91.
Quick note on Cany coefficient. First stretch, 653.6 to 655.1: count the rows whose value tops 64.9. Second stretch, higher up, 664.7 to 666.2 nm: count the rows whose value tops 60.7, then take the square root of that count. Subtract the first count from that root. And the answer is -1.8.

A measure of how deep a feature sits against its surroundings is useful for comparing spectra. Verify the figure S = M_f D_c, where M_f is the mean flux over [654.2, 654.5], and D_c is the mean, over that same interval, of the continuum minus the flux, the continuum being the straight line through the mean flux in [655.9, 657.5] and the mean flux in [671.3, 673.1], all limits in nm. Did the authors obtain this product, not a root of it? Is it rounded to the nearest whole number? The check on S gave 495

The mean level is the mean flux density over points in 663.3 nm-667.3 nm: 63.2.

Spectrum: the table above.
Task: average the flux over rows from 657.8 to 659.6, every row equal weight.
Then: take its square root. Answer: 8.09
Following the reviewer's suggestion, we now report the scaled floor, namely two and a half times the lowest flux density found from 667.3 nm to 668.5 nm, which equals 148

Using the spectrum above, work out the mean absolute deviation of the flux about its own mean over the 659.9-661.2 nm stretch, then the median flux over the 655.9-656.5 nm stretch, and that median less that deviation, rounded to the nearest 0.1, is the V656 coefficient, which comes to 58.3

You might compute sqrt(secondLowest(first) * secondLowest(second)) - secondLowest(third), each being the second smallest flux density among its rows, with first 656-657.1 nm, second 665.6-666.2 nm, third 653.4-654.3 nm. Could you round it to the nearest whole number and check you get 5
